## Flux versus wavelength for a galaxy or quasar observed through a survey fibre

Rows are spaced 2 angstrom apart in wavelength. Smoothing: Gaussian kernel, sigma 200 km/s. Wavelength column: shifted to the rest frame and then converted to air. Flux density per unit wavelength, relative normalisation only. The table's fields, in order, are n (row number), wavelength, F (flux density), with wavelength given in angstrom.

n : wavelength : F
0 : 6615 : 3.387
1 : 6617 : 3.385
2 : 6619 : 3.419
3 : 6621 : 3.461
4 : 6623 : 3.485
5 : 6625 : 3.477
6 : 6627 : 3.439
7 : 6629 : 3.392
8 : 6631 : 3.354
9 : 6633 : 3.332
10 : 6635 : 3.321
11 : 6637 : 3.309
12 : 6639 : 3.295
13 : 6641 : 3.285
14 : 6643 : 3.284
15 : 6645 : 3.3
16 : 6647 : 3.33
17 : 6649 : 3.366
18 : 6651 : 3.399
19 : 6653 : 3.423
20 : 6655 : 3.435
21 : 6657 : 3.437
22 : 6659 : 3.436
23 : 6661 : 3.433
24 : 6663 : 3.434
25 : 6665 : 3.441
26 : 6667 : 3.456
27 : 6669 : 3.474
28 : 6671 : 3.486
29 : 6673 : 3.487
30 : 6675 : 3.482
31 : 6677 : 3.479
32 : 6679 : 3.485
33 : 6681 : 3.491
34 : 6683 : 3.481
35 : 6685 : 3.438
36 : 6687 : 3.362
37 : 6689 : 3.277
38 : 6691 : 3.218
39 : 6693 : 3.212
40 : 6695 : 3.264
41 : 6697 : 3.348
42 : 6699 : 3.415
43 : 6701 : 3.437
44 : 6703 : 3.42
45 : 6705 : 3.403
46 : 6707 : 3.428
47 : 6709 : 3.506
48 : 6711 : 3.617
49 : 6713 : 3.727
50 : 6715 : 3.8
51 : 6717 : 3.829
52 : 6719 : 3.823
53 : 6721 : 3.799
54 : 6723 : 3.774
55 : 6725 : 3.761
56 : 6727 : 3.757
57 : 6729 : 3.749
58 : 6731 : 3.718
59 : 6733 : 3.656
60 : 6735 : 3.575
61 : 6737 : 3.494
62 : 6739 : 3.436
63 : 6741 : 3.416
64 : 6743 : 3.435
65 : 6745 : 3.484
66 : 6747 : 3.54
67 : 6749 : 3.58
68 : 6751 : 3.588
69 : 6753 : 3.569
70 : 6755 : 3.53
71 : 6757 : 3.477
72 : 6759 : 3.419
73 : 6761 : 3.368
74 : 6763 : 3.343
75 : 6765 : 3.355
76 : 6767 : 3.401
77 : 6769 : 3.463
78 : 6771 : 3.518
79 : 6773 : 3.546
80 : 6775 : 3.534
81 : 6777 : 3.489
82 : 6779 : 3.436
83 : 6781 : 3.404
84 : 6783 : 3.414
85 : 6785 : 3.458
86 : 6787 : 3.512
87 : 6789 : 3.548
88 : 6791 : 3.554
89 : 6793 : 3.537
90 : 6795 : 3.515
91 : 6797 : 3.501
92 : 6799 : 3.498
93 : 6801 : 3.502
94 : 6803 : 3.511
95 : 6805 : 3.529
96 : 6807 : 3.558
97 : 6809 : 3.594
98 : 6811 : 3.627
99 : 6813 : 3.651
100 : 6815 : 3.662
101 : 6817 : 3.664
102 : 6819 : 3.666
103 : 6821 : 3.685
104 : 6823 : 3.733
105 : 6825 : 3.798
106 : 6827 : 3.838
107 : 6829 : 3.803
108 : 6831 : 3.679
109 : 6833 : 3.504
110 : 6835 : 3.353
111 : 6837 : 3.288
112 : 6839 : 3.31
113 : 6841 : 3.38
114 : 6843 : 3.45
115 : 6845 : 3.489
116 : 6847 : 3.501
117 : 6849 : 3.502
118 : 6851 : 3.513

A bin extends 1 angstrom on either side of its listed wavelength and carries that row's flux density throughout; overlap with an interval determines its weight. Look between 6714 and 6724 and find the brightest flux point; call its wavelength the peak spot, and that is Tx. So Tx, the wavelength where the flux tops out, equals 6717 angstrom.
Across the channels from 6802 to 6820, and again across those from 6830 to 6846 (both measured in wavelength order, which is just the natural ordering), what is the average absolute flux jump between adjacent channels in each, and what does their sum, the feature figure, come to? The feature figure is 0.10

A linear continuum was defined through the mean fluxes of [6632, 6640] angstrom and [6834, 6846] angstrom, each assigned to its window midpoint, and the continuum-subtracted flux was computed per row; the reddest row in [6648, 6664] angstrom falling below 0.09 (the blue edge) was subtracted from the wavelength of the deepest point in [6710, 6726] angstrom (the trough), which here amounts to 60 angstrom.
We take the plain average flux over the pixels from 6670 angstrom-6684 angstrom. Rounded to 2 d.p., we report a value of 3.48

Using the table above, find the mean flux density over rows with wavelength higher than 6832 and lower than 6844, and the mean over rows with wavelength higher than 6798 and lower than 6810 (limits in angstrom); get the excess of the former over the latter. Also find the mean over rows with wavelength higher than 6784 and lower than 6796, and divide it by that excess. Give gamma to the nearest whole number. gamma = -23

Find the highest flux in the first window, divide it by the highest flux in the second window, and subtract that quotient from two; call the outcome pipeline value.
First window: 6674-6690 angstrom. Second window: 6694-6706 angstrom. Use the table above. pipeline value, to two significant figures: 0.98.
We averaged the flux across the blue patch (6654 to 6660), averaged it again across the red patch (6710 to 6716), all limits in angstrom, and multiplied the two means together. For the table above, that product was 12.8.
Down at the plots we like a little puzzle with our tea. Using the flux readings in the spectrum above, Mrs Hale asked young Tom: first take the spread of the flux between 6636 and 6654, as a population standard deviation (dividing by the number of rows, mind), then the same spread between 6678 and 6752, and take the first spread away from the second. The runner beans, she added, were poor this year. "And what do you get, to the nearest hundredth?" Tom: 0.13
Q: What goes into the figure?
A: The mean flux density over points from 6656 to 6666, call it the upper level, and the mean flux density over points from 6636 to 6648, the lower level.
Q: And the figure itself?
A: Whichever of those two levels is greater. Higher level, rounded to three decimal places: 3.436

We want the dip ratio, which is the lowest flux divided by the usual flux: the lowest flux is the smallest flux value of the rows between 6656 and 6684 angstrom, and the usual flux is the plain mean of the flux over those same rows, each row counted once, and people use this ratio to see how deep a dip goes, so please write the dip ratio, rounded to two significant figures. 0.99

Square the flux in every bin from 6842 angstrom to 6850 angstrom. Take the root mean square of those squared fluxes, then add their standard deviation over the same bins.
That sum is 12.3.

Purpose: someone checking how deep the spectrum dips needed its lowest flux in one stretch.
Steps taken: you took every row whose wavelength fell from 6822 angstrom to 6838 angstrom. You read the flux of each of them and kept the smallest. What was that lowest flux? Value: 3.288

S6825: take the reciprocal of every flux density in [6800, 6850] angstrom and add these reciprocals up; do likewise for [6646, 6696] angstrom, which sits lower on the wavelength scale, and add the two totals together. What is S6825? 14.4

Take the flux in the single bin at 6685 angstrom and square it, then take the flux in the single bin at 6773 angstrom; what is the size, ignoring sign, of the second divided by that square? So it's 0.30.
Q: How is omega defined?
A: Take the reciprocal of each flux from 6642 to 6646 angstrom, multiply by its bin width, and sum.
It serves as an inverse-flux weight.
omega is 1.22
